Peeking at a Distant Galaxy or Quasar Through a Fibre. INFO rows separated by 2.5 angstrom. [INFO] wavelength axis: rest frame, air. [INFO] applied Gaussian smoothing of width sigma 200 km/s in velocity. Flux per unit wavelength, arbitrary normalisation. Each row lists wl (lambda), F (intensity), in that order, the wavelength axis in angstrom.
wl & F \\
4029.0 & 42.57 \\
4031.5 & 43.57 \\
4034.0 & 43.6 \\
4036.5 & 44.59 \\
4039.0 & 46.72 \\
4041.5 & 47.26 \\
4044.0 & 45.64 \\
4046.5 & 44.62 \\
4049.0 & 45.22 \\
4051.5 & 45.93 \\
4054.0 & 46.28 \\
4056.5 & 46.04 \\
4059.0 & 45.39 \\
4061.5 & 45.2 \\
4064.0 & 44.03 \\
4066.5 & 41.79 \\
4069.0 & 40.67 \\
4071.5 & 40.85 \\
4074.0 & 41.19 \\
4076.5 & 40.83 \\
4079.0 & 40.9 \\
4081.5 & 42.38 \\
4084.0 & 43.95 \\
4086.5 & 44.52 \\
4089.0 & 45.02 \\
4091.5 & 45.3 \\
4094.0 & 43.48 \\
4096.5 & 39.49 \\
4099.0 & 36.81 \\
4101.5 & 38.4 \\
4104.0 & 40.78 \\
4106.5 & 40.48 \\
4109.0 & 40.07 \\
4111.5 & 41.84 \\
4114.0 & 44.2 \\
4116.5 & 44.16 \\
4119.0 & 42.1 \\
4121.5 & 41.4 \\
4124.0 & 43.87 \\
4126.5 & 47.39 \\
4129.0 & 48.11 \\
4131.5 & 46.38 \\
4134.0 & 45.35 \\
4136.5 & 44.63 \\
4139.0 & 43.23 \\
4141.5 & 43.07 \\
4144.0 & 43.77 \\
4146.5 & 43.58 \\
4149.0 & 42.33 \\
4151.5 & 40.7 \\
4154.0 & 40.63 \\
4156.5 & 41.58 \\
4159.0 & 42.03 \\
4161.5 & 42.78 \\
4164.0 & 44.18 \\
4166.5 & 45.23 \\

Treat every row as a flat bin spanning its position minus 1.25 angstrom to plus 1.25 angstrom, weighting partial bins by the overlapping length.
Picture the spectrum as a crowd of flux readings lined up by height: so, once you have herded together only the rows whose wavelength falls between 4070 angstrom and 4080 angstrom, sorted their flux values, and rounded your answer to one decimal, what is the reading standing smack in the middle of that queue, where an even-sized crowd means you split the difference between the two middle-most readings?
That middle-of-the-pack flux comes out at 40.9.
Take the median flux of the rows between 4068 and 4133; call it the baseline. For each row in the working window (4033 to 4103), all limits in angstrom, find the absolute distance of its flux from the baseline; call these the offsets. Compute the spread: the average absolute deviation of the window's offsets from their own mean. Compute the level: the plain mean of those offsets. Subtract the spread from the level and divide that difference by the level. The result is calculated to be 0.56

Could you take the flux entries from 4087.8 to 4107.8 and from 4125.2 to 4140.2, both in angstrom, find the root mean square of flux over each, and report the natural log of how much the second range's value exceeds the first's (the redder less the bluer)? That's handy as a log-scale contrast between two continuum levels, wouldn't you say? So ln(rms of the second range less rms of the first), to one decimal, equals 1.5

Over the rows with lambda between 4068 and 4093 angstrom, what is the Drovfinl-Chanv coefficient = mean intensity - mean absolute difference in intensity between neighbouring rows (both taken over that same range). 42.0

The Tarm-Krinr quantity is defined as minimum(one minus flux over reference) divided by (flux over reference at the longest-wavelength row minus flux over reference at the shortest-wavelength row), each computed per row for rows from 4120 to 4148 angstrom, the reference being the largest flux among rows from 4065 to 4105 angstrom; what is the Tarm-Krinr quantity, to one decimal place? -1.3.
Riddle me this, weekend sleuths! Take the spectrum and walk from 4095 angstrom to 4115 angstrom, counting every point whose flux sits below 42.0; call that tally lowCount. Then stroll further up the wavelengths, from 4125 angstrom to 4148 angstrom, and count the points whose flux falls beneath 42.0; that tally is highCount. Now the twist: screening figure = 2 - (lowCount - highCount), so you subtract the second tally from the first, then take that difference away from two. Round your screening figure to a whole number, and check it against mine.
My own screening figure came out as -5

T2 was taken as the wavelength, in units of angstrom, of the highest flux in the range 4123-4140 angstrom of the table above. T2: 4129.0 angstrom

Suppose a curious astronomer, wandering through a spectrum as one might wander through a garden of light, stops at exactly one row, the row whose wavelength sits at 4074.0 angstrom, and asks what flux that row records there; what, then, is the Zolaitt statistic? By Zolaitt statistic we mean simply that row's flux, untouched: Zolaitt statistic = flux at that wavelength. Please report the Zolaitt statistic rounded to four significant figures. 41.19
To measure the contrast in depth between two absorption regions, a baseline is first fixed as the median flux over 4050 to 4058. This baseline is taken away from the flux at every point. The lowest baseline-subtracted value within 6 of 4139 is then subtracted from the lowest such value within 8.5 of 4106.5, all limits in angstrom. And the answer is -6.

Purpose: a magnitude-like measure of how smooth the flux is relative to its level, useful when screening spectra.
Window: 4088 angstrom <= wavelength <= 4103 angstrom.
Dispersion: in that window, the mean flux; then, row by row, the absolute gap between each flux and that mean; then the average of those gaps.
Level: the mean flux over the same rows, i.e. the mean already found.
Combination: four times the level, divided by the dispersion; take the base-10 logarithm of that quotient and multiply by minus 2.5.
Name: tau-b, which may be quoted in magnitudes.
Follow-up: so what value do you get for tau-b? -4.3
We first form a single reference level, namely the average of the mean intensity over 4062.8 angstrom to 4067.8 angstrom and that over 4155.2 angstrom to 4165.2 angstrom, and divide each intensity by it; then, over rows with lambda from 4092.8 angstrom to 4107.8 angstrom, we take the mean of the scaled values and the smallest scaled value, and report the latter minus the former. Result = -0.07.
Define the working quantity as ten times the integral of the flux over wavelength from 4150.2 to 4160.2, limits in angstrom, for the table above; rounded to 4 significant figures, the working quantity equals 4124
